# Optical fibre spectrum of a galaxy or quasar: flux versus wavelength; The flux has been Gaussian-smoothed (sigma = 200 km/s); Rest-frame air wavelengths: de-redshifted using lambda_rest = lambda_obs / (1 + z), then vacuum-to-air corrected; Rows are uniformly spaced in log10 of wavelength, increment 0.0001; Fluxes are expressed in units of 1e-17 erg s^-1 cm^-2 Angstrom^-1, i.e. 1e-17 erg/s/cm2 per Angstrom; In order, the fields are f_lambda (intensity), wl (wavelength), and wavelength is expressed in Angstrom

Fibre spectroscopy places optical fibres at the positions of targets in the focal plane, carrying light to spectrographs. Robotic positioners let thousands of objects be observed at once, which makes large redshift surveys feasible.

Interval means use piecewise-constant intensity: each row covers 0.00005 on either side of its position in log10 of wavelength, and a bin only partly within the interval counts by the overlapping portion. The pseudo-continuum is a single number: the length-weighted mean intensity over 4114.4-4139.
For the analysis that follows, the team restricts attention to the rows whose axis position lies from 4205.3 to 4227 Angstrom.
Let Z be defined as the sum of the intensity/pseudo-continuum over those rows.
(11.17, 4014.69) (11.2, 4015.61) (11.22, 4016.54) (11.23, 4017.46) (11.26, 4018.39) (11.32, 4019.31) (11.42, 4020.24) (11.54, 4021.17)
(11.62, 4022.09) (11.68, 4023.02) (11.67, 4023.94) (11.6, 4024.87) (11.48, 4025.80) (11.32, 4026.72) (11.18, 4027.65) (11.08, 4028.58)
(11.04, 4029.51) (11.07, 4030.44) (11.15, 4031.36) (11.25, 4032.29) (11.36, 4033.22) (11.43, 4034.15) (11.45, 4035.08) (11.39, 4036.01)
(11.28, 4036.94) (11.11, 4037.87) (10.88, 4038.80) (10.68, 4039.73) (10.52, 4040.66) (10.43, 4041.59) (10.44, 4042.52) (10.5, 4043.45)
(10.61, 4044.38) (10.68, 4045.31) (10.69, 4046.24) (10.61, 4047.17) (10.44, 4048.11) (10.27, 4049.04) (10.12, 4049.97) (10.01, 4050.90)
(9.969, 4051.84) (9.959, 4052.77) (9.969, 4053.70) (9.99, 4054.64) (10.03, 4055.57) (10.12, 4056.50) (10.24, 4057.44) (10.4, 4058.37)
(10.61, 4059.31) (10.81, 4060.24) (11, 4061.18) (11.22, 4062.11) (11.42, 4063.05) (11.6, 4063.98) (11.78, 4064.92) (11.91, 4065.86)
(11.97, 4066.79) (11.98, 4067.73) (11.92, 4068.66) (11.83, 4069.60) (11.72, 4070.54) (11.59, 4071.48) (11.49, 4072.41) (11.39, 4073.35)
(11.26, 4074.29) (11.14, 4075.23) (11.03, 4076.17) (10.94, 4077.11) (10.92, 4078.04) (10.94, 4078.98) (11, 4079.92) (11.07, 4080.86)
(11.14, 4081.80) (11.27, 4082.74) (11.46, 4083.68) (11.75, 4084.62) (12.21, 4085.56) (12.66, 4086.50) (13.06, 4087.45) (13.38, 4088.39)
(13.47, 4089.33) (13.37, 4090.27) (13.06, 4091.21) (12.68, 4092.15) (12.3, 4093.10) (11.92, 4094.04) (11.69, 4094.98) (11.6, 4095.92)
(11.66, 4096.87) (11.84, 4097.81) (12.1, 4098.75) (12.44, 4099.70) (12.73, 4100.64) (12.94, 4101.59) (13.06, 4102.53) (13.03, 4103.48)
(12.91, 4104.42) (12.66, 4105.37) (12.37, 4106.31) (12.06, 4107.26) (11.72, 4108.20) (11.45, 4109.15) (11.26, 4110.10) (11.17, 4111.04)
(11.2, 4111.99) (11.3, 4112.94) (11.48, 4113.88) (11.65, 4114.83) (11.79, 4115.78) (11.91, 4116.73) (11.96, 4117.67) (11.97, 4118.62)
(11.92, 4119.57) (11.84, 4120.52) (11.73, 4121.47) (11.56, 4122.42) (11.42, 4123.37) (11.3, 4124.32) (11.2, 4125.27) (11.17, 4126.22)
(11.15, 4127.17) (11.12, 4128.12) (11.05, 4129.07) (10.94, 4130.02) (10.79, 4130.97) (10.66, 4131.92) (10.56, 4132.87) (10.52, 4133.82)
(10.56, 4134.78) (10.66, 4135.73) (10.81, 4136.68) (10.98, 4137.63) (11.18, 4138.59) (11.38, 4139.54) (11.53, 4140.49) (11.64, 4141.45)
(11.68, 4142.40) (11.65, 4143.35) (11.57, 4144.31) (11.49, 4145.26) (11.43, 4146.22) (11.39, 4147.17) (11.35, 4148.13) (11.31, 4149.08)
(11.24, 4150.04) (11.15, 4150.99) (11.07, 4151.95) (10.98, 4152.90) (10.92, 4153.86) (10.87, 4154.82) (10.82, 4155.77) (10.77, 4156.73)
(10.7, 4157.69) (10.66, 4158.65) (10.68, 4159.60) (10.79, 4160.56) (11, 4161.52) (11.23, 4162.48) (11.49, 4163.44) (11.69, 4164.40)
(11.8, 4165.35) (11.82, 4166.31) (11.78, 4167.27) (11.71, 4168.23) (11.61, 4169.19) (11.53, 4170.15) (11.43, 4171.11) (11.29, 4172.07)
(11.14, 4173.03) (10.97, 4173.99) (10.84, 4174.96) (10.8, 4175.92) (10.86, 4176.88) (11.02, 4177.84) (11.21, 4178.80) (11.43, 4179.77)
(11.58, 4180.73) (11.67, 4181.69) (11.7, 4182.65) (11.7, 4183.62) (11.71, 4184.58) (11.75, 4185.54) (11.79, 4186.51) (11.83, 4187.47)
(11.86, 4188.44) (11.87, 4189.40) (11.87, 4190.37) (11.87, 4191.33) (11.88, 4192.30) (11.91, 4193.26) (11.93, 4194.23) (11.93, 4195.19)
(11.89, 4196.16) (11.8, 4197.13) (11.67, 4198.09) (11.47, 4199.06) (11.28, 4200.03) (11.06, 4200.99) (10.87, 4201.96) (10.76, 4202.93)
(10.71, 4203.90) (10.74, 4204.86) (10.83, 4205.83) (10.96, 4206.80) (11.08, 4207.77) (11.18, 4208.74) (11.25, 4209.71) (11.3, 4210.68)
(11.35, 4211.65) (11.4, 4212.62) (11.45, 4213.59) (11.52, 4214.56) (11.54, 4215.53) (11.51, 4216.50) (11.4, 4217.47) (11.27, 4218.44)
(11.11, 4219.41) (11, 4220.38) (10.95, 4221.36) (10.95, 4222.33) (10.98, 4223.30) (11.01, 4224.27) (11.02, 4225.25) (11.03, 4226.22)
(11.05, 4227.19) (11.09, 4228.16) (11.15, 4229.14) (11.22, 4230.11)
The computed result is 21.9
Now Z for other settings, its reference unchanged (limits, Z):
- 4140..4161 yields 21.9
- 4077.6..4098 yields 23.5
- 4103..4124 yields 23.2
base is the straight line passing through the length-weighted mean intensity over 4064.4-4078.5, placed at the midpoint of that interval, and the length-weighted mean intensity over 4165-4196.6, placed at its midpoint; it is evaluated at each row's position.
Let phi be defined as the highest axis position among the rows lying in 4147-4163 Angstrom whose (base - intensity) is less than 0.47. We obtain 4162.48 Angstrom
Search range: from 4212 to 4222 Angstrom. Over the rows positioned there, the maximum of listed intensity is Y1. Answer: 11.54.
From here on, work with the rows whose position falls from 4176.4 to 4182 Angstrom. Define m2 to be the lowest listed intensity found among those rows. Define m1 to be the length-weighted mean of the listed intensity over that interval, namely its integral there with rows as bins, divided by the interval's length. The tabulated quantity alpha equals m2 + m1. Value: 22.1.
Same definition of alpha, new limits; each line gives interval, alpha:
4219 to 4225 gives 21.9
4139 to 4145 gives 23.0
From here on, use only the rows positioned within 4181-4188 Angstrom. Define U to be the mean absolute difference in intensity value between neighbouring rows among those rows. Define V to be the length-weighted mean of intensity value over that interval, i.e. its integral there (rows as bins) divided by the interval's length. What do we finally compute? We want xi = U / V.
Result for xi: 0.0023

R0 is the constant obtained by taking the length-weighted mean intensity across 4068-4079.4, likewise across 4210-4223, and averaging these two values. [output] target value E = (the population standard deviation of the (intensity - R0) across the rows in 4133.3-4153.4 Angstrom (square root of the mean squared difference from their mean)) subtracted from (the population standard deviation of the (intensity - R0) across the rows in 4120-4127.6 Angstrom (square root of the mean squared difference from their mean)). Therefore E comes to -0.10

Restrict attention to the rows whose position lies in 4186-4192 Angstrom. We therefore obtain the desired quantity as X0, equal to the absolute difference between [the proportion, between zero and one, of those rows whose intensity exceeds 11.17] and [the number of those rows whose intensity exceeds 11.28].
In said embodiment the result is 5.0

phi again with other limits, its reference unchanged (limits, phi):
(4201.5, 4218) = 4217.47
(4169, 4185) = 4184.58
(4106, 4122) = 4121.47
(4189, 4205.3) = 4200.03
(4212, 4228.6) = 4218.44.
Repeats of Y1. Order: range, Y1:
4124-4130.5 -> 11.3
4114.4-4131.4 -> 11.97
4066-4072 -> 11.98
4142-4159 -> 11.68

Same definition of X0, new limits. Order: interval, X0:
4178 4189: 9.0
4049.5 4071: 8.6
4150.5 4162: 0.0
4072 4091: 9.4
